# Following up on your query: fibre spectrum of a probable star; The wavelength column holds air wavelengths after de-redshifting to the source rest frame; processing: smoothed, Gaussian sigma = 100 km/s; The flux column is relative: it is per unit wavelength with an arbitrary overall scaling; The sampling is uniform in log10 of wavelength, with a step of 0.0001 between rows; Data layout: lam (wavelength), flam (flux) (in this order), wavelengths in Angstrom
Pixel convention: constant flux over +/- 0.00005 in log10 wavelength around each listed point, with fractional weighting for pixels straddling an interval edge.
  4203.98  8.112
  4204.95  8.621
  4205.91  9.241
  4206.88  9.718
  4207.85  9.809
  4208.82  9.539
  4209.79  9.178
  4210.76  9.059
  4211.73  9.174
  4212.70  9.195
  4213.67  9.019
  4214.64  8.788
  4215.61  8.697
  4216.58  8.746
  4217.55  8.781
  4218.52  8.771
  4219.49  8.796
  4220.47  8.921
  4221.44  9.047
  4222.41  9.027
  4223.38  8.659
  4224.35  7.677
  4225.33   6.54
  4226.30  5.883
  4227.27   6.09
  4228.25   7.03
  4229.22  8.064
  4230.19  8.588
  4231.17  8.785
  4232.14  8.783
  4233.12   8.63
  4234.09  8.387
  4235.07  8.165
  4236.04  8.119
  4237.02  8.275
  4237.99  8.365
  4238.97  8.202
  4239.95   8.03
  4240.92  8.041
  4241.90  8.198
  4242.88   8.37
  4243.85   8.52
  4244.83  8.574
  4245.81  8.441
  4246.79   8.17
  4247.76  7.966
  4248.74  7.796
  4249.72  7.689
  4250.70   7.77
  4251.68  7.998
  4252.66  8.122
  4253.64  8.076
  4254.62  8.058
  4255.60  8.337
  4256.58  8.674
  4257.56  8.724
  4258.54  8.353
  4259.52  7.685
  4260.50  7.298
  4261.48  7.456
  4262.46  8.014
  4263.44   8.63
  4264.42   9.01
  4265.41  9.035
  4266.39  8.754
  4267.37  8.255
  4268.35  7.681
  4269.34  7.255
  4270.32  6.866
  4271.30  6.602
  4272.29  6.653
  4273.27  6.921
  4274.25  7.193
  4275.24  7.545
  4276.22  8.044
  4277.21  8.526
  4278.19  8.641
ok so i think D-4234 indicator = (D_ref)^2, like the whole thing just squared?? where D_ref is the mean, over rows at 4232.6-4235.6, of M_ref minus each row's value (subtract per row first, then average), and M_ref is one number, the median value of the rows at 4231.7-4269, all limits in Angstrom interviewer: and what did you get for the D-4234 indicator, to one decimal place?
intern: 0.0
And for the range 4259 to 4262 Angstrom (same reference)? 0.5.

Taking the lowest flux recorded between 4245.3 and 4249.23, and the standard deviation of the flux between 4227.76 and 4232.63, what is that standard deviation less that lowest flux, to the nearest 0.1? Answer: -7.1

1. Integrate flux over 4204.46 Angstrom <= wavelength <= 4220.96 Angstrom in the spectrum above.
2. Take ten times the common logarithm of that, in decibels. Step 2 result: 21.7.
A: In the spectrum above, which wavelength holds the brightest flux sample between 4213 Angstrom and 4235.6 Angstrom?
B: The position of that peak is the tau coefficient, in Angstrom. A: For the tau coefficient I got 4221.44 Angstrom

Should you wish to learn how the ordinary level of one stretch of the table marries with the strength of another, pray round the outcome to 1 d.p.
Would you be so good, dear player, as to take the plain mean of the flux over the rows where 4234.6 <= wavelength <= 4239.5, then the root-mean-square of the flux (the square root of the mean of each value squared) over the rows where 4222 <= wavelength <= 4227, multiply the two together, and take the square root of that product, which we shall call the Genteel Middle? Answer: 7.9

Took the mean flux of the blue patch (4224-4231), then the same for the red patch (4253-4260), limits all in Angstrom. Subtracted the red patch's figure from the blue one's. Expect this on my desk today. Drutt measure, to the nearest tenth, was -1.1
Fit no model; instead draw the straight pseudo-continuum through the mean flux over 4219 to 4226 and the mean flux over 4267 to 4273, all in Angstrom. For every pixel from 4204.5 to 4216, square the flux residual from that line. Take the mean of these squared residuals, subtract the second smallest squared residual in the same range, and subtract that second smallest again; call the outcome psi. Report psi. 0.3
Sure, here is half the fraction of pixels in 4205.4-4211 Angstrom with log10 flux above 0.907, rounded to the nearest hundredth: 0.50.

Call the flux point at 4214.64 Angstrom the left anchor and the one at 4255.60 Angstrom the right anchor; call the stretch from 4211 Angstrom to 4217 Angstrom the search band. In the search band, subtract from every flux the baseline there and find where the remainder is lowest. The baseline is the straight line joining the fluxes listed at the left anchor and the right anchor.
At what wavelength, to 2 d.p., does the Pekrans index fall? 4215.61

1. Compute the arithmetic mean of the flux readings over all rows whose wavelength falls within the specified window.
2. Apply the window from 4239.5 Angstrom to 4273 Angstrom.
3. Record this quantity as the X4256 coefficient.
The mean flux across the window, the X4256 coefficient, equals 8.0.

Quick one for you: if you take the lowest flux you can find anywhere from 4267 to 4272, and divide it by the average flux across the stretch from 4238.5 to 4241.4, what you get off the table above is 0.82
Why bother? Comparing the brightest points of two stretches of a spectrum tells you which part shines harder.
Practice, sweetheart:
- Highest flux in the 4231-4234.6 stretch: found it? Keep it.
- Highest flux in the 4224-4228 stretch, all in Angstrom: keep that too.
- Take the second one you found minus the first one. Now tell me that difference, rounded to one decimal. -1.1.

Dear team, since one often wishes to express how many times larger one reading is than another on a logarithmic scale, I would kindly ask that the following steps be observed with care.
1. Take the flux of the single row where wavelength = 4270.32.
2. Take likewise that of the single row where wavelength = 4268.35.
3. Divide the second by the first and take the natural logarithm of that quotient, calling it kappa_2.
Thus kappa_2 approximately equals 0.11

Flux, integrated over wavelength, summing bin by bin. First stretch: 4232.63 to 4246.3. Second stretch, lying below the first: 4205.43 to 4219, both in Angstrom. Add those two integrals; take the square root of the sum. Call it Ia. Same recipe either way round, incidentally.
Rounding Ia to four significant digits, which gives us 15.41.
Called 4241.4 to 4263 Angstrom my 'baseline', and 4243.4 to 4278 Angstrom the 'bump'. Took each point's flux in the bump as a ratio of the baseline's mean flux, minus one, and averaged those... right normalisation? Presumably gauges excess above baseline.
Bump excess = -0.017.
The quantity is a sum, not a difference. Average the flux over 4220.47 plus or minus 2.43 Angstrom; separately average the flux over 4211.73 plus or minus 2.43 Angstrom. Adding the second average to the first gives 18.0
